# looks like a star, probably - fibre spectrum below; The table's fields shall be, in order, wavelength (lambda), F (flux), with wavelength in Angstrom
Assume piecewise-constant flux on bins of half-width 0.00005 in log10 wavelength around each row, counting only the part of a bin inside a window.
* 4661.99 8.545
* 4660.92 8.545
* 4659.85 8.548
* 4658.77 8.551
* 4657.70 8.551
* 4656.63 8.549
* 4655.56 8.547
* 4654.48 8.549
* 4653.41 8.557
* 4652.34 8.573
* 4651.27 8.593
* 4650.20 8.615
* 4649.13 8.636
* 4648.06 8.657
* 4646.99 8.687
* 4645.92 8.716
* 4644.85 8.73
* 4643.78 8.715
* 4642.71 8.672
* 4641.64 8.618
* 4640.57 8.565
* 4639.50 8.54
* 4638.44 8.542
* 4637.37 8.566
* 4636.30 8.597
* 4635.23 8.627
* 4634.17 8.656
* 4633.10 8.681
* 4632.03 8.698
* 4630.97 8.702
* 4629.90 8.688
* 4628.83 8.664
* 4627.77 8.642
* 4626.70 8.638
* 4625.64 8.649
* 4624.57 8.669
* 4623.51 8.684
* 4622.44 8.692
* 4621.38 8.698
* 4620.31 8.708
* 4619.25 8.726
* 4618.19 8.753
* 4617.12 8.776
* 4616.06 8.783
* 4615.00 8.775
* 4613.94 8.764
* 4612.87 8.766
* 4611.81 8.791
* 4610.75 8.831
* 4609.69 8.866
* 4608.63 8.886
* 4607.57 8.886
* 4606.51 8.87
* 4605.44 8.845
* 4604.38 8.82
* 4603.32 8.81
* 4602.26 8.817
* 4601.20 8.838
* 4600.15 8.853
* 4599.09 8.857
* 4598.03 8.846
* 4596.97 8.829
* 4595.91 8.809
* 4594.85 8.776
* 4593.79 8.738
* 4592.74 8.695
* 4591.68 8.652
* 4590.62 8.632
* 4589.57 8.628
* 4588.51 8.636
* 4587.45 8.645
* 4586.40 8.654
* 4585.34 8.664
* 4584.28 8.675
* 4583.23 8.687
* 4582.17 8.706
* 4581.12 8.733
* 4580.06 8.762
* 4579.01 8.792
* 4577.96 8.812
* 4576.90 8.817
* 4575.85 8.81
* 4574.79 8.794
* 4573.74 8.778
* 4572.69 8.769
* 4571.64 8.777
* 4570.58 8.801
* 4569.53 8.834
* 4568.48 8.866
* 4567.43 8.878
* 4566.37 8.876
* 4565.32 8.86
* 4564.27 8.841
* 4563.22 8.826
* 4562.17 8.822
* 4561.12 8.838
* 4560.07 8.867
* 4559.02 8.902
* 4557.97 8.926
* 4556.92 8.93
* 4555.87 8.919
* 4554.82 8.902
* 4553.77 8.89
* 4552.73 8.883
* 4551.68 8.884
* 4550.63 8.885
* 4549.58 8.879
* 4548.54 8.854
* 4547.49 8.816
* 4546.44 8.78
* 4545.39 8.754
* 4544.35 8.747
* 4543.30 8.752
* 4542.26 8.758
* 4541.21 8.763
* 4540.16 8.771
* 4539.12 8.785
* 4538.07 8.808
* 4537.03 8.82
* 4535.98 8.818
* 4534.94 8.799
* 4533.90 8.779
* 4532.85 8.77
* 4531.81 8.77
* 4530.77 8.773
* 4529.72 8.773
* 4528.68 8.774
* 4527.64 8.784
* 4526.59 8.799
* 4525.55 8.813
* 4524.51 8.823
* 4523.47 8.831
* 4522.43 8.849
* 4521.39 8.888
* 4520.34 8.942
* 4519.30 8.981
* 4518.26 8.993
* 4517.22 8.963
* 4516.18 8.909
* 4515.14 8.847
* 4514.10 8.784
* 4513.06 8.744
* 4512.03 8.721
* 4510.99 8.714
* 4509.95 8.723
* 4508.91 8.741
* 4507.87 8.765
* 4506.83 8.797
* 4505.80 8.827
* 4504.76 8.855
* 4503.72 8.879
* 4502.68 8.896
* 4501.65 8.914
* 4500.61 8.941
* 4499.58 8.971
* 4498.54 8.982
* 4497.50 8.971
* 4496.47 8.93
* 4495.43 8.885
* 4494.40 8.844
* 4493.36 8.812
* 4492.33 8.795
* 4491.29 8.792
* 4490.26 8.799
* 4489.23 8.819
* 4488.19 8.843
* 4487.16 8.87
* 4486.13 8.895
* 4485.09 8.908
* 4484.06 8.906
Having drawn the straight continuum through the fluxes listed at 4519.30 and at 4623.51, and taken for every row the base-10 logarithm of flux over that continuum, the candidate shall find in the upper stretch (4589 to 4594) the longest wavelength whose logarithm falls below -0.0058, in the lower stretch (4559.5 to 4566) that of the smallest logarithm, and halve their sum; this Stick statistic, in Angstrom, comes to 4576.9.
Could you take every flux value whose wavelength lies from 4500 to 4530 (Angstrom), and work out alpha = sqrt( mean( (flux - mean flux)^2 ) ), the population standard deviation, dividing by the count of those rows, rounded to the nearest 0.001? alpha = 0.080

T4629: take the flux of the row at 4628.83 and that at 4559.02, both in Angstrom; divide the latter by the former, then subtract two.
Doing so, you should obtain -0.973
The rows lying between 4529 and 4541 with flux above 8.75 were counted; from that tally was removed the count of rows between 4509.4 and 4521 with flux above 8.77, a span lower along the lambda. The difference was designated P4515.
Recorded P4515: 4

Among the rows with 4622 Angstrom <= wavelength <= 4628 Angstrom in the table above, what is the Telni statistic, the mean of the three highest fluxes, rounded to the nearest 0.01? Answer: 8.68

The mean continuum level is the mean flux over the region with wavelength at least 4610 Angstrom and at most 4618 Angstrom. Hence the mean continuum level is 8.78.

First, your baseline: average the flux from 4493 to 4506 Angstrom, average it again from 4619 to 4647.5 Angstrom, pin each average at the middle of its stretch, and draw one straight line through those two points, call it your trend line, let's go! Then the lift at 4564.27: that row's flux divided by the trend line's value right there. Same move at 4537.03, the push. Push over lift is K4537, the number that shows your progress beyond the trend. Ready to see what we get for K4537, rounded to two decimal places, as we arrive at 0.99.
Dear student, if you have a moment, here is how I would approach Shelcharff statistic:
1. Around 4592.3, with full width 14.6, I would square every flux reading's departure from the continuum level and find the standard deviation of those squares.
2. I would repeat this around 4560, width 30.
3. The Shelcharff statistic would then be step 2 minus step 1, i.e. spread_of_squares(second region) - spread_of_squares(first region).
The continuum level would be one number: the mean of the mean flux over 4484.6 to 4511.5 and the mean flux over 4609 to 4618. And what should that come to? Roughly -0.012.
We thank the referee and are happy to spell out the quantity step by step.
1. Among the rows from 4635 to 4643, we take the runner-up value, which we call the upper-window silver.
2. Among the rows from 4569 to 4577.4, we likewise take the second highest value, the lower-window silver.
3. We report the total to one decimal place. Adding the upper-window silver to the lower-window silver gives 17.4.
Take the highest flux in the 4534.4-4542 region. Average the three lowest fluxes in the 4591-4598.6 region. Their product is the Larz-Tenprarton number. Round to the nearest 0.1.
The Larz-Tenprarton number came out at 76.7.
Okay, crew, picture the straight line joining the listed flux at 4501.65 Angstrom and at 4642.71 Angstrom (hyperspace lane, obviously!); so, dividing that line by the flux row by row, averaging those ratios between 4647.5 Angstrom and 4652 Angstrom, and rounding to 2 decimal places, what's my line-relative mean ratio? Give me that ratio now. 1.00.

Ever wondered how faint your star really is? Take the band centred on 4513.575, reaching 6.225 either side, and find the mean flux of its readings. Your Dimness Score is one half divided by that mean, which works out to 0.0567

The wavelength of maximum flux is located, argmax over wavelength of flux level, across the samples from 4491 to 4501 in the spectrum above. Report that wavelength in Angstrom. 4498.54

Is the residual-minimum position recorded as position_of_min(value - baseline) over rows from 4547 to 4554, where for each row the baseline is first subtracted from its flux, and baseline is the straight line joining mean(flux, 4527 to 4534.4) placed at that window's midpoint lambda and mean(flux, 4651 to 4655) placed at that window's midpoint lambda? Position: 4547.49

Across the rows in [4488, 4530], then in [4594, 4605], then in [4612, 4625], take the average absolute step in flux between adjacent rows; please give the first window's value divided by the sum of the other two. 0.91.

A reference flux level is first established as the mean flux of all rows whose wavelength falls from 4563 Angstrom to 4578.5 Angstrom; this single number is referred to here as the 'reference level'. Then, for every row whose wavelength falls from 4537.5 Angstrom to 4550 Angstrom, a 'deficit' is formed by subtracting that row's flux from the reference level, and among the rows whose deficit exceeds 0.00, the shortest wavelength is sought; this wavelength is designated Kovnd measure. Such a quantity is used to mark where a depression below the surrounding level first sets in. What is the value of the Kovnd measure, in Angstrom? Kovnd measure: 4538.07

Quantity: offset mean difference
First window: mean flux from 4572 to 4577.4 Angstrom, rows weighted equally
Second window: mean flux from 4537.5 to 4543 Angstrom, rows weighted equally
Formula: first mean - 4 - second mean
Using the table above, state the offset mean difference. -3.98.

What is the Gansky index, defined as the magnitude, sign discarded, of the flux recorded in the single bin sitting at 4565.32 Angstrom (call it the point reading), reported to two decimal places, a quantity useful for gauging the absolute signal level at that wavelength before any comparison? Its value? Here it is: 8.86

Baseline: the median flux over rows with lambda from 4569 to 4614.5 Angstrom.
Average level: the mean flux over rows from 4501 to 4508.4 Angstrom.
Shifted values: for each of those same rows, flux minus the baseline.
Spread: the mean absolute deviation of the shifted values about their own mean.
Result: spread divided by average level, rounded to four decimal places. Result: 0.0050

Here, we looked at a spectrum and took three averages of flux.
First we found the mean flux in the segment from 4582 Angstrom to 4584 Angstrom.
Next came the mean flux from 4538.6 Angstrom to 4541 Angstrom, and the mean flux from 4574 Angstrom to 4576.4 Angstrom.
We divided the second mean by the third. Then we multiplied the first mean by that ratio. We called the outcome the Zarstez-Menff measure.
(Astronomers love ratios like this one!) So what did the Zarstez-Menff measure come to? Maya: 8.67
